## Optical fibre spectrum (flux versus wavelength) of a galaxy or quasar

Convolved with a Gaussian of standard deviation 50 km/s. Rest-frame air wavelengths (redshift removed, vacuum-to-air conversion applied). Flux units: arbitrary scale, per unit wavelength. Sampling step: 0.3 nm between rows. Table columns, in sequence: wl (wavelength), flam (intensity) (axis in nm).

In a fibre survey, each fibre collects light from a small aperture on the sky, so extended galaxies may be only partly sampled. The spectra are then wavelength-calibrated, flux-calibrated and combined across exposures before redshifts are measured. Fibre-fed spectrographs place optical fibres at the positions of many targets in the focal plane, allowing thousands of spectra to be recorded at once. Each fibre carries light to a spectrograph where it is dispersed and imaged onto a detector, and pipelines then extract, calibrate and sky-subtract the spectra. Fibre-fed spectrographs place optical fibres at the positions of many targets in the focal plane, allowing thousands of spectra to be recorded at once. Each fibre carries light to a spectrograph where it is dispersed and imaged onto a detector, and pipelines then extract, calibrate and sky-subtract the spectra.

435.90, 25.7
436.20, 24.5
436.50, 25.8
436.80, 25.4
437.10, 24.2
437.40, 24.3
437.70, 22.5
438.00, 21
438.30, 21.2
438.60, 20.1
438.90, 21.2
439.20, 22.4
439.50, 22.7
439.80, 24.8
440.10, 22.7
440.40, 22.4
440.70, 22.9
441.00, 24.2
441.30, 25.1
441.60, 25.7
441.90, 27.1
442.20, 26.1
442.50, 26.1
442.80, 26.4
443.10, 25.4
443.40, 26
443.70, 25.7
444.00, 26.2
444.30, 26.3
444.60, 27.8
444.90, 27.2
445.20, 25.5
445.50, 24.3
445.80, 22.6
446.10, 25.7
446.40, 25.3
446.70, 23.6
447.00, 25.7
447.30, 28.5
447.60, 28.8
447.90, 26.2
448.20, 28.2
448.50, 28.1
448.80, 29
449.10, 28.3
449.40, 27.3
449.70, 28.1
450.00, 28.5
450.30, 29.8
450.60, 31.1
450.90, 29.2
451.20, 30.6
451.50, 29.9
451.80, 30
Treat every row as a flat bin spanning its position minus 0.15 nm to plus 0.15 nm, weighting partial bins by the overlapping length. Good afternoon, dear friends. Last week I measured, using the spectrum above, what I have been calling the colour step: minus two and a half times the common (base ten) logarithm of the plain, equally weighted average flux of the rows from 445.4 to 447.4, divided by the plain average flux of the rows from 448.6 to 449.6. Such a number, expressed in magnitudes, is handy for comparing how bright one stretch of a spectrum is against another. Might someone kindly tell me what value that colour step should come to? 0.13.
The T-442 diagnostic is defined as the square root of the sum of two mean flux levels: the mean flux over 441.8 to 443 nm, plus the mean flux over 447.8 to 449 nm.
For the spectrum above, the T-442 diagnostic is 7.37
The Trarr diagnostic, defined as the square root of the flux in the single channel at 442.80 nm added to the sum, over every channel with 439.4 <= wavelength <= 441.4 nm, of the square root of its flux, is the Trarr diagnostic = 39.1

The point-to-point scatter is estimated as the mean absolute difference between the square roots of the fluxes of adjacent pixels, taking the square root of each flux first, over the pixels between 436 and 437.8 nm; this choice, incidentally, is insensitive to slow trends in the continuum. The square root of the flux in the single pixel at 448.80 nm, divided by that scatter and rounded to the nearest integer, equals 55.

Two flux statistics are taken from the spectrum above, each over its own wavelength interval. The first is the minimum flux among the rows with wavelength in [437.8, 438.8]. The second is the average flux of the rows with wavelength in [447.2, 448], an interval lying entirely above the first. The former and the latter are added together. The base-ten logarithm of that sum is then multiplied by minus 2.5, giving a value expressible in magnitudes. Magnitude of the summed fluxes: -4.20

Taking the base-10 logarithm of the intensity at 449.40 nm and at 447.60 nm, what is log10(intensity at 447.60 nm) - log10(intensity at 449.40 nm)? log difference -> 0.02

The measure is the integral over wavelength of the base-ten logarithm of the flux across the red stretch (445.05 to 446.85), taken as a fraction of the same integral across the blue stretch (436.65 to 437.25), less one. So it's 2.0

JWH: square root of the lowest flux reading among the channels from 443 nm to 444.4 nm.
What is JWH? 5.04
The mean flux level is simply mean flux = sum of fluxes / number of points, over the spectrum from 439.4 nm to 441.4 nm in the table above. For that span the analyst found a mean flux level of 23.5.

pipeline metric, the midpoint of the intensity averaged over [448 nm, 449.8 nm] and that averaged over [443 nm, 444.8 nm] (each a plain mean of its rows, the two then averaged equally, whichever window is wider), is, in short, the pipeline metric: 27.2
